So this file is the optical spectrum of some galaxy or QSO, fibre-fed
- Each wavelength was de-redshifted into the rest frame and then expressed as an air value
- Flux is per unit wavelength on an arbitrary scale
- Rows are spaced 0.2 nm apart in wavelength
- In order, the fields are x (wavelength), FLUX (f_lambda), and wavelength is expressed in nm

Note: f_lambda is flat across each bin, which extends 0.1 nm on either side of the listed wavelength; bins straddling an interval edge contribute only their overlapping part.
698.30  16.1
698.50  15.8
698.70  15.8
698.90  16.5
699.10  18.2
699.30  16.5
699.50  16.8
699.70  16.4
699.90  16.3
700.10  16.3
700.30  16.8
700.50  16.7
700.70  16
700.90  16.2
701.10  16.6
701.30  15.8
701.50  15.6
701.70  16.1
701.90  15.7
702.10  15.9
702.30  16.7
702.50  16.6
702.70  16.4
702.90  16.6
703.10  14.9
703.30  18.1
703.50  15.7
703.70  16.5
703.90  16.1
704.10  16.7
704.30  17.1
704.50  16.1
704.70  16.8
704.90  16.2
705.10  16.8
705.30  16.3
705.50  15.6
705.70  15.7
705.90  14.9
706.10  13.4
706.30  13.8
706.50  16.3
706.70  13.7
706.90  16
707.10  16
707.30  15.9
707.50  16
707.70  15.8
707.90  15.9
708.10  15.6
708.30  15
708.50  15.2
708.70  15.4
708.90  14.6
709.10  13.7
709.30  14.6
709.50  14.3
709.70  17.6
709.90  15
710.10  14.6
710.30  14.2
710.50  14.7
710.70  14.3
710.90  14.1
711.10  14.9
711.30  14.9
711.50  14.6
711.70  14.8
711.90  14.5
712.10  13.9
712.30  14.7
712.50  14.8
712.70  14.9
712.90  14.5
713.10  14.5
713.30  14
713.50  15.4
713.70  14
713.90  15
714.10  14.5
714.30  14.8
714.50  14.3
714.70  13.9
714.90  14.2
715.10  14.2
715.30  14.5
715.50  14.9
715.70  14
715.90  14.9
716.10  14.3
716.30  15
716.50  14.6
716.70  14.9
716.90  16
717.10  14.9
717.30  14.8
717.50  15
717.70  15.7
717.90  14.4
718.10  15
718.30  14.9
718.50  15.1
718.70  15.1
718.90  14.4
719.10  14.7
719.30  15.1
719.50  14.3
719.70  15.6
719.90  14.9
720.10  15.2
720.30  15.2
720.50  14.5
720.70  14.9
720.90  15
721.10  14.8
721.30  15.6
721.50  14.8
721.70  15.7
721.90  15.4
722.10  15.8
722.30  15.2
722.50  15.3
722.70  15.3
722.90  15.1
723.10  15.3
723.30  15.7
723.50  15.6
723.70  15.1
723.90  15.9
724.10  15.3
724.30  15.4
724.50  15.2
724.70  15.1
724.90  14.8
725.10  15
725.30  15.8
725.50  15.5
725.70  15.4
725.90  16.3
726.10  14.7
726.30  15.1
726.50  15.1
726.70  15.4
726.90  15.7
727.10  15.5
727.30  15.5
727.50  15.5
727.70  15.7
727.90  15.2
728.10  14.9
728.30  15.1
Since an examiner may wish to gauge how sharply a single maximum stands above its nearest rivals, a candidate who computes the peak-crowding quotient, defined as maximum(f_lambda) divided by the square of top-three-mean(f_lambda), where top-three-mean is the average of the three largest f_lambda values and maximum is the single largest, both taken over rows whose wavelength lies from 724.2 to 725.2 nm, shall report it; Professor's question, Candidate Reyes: 0.066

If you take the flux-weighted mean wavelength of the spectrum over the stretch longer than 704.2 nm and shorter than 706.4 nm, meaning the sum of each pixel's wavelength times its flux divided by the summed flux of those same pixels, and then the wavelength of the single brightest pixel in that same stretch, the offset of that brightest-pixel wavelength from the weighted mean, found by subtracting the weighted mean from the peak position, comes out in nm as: -0.96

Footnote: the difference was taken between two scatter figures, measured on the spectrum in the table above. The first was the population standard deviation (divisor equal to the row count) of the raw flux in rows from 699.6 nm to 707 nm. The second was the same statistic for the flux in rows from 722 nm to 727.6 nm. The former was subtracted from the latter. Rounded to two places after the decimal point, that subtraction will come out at -0.58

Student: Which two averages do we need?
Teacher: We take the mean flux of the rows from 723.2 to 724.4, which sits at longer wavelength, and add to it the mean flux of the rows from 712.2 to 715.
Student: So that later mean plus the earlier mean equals 30.0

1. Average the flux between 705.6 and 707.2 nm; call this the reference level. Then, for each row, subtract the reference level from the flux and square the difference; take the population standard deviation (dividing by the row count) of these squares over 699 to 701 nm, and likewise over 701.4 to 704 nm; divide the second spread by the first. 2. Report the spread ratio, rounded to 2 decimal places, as 0.94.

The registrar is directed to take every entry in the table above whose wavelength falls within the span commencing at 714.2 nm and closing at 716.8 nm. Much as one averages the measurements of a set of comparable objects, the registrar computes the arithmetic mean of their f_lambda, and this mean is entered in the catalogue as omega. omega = 14.5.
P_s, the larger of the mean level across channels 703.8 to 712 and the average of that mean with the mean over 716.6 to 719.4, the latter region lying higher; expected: 15.3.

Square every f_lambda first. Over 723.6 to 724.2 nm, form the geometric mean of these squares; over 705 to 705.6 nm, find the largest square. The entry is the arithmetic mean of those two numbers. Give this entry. 260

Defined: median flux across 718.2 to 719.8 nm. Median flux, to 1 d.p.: 15.0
